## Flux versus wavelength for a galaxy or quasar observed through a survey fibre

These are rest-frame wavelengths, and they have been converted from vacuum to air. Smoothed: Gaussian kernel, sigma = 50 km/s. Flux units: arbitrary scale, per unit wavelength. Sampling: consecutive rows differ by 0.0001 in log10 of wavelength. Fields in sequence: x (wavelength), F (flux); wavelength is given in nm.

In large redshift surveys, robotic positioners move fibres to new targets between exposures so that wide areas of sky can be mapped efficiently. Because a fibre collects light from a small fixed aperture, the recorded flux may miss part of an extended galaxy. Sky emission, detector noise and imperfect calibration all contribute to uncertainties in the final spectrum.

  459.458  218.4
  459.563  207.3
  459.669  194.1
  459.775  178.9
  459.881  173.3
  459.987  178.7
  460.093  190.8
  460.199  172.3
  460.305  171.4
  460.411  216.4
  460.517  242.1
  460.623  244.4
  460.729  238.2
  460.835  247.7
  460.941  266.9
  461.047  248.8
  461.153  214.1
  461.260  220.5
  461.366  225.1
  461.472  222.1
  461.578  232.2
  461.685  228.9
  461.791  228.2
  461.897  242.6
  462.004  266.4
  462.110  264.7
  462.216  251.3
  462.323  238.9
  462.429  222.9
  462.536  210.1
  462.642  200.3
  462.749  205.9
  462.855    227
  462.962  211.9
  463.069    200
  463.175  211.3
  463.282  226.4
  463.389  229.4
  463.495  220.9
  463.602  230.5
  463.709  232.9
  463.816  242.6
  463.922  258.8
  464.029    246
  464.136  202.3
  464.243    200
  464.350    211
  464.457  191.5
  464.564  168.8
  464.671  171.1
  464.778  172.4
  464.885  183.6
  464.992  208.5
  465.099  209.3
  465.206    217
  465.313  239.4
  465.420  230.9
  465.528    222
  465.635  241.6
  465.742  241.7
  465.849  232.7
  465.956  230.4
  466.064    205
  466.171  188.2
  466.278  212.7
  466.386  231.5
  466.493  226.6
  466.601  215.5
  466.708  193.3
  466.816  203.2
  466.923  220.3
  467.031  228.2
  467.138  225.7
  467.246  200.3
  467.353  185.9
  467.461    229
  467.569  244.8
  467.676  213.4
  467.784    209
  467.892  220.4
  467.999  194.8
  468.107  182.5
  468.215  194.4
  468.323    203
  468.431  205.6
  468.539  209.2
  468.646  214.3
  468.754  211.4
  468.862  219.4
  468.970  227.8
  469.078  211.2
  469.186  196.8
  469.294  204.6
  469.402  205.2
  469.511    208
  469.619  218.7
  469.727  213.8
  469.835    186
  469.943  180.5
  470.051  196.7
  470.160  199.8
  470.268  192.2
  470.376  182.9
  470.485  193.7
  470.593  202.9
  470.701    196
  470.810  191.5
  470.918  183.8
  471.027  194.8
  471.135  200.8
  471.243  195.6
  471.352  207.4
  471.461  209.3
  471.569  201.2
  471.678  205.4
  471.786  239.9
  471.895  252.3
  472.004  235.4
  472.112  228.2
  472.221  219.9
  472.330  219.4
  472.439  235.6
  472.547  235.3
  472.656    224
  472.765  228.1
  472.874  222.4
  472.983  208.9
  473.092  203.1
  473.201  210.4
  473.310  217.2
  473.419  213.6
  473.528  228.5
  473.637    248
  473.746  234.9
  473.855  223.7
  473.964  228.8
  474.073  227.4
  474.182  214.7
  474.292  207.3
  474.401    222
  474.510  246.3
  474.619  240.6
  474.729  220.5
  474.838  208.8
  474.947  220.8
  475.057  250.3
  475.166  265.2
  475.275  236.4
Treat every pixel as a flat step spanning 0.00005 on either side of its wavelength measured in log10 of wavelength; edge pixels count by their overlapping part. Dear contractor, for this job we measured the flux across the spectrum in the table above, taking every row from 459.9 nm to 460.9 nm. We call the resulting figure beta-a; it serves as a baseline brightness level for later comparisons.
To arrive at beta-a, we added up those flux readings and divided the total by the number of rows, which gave 211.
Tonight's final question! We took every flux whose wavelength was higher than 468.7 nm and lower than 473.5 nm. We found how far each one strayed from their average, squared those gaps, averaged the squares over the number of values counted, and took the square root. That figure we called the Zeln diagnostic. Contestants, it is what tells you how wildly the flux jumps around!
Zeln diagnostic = 16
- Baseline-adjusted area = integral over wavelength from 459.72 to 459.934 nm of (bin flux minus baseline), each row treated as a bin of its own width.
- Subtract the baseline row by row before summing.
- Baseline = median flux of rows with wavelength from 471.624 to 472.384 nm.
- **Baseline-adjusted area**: -11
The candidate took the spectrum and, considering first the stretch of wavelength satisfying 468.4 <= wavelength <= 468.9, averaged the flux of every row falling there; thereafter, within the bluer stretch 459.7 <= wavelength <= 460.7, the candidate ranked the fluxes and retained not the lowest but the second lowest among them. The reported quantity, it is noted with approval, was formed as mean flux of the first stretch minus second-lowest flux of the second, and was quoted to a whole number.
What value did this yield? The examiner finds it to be 40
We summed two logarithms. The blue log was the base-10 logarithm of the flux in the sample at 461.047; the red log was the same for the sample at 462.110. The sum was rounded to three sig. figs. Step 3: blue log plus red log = 4.82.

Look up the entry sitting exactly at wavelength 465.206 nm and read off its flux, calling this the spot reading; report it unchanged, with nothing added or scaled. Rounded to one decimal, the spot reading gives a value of 217.0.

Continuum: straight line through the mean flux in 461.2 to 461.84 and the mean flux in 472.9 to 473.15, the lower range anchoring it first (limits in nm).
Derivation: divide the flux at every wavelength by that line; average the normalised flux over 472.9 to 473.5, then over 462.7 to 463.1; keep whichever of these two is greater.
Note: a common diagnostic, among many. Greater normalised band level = 1.02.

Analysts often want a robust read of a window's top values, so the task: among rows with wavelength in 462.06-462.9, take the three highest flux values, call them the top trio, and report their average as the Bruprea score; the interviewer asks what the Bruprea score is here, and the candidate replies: 252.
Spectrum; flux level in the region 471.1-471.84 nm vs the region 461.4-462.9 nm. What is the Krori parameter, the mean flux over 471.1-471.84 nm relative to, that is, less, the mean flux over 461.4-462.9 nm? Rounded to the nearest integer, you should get -23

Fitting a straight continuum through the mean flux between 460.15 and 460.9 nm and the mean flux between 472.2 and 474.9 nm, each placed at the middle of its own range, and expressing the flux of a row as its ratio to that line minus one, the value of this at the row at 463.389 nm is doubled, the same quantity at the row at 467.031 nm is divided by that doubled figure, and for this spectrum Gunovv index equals 0.4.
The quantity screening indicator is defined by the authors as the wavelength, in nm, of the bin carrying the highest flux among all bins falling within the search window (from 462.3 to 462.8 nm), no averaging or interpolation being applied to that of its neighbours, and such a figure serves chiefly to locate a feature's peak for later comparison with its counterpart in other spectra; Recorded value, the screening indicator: 462.323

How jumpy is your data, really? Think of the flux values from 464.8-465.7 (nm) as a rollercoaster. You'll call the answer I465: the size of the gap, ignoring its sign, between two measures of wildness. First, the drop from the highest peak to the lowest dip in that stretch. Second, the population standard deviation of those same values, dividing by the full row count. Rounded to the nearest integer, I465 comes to 40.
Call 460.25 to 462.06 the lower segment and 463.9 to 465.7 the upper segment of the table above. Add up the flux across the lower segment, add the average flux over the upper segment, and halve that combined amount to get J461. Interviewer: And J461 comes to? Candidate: 2083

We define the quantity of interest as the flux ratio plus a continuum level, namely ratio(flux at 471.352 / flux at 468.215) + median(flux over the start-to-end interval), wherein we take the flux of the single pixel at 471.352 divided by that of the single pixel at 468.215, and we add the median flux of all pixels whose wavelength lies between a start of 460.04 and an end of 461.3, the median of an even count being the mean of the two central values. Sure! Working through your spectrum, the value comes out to 230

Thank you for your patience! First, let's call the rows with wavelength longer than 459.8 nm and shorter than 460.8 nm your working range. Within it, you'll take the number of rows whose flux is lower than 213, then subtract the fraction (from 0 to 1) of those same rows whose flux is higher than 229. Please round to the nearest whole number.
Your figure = 5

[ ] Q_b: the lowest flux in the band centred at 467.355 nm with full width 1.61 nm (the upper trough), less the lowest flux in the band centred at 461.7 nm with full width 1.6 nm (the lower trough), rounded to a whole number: -32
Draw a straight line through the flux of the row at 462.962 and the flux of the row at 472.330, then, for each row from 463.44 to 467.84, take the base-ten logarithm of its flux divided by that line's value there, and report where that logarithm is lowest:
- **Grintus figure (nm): 464.564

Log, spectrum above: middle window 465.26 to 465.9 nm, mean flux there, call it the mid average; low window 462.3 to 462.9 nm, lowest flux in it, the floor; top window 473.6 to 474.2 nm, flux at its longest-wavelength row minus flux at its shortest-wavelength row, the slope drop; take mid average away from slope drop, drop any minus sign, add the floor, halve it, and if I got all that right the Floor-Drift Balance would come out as 234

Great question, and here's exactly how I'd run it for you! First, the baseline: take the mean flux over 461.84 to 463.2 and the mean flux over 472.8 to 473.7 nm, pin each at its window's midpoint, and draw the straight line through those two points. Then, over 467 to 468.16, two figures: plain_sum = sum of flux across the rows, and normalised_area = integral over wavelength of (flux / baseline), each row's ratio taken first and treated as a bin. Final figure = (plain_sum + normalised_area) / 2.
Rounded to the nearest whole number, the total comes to 1168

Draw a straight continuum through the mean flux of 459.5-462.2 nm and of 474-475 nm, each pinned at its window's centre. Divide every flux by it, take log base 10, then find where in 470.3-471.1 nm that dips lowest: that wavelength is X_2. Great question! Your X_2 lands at 470.376 nm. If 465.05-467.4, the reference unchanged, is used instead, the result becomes 467.353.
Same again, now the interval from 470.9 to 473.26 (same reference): 470.918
